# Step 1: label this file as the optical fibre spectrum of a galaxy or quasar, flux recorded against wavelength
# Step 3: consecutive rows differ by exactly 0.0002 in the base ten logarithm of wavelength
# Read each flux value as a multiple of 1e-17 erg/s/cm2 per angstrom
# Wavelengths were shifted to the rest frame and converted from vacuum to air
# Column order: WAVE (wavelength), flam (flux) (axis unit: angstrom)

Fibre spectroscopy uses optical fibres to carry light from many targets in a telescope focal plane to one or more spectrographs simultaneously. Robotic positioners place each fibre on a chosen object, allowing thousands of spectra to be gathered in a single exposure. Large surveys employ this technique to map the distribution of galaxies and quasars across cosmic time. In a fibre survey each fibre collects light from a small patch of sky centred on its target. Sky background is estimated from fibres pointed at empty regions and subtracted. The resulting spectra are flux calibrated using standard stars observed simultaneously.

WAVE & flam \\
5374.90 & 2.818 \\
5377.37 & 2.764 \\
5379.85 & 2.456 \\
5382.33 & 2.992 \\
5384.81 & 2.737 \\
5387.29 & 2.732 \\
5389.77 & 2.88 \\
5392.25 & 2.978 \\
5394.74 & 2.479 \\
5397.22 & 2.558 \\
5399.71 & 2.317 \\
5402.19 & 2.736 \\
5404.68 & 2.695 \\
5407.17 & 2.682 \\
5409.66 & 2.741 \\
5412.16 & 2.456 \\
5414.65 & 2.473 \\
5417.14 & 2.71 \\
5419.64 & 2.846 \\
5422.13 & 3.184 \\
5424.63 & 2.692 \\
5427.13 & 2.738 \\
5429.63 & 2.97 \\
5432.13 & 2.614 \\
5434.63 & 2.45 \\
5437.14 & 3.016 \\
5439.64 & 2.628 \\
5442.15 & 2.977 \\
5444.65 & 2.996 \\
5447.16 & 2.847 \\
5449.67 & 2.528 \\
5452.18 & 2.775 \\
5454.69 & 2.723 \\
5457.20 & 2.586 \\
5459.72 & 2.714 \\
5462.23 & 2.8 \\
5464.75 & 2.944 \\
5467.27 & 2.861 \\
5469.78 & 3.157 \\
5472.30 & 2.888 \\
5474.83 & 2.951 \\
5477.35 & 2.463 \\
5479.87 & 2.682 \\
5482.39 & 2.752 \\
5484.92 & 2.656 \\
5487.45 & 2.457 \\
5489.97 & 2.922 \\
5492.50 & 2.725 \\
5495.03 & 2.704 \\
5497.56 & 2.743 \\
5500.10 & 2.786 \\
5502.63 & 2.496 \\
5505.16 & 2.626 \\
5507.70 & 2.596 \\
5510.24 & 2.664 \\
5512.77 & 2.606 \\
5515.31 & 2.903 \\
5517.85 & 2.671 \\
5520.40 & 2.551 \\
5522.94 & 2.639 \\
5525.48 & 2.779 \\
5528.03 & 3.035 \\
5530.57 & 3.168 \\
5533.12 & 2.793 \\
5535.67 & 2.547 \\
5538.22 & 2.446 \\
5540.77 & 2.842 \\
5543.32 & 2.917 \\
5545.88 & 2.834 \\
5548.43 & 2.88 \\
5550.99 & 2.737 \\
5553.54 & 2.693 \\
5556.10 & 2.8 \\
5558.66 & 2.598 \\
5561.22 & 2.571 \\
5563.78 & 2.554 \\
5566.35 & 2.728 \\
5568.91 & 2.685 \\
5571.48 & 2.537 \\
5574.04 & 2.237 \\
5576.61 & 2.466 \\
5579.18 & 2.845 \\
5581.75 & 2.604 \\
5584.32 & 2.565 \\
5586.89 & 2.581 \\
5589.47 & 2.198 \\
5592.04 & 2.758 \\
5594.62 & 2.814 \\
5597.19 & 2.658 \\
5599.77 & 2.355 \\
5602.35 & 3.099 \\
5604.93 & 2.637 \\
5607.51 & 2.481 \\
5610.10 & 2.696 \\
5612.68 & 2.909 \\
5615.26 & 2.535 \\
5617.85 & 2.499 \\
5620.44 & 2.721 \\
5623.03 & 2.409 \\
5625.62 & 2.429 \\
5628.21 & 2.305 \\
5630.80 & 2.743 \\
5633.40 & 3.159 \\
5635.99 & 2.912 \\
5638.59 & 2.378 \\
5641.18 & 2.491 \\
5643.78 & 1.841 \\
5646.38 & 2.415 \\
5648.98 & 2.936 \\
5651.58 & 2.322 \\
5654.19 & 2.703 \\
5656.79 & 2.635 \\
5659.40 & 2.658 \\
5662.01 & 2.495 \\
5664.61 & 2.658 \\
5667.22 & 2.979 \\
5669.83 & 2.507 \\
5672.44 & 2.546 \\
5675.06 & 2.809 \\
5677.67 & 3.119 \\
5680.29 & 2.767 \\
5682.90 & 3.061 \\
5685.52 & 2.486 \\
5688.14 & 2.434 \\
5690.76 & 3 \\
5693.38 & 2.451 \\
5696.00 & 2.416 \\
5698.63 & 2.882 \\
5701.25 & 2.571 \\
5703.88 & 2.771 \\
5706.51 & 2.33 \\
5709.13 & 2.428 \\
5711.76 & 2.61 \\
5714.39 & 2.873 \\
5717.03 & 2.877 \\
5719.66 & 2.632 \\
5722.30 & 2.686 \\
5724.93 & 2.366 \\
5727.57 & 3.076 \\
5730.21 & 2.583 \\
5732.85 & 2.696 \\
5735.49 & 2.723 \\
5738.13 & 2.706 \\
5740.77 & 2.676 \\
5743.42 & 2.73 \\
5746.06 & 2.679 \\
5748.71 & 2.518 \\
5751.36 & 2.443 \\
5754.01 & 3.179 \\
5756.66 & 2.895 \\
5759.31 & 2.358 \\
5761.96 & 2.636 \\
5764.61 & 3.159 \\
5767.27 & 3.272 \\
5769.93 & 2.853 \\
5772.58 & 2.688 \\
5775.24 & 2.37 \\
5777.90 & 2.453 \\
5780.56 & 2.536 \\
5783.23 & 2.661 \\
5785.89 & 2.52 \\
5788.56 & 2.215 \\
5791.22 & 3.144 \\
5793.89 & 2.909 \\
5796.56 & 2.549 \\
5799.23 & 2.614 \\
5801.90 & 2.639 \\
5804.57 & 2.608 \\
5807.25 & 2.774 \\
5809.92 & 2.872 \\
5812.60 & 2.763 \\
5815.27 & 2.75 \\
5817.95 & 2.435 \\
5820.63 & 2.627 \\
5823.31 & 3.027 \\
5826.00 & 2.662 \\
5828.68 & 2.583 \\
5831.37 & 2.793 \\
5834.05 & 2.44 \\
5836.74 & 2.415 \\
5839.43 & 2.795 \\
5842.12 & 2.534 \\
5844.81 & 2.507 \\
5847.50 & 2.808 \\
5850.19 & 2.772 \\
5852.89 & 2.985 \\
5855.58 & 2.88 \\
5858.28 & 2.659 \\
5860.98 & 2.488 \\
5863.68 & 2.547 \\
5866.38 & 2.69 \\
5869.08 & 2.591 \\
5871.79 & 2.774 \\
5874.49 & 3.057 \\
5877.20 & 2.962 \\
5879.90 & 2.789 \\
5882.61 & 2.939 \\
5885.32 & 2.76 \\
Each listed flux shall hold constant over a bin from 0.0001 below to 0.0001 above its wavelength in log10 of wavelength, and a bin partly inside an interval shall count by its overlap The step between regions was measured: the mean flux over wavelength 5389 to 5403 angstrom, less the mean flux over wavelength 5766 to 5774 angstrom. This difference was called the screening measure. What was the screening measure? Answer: -0.28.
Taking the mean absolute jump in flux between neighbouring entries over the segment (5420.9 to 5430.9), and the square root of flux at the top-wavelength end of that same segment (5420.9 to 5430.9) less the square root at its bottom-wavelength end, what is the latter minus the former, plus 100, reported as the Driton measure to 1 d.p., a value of 99.7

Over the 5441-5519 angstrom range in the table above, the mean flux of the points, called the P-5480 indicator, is 2.748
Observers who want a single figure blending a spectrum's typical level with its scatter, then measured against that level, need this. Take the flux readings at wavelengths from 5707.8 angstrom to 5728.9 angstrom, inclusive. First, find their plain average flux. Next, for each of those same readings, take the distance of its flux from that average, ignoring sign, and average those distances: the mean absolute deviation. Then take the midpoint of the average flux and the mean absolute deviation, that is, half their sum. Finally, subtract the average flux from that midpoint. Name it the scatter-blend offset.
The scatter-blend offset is -1.25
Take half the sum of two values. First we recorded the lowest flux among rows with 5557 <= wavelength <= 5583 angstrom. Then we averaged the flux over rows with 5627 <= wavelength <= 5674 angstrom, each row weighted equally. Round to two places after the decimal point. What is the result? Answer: 2.42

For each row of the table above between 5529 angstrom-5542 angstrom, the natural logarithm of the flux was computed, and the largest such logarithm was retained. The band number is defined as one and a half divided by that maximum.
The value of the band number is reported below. 1.30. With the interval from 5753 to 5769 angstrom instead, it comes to 1.27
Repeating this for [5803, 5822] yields 1.42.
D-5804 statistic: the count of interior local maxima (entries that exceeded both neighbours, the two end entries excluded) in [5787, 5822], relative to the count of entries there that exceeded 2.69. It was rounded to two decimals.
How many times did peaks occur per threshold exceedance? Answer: 0.50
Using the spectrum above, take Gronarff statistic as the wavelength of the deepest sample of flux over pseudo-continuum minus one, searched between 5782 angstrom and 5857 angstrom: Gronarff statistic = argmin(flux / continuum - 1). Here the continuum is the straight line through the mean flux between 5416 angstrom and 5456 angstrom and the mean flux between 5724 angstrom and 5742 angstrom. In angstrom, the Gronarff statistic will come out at 5788.56 angstrom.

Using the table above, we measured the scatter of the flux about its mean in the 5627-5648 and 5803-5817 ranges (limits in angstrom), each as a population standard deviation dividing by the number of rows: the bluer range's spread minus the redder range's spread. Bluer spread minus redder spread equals 0.29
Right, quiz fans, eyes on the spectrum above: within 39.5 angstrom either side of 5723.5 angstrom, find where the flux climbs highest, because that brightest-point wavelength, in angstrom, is 5754.01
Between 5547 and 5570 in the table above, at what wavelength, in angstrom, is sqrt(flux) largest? 5548.43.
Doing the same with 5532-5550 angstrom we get 5543.32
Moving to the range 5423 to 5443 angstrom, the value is 5437.14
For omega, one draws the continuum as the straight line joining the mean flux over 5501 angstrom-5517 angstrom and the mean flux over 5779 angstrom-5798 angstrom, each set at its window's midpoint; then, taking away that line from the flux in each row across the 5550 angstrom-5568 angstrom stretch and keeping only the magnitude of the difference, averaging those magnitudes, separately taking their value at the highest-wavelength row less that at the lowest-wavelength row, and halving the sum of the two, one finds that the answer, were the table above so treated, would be 0.037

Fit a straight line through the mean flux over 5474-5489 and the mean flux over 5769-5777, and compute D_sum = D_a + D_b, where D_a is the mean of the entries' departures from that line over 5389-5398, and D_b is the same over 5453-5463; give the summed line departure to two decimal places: 0.10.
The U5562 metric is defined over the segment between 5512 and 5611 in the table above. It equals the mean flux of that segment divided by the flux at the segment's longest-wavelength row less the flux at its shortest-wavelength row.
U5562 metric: 30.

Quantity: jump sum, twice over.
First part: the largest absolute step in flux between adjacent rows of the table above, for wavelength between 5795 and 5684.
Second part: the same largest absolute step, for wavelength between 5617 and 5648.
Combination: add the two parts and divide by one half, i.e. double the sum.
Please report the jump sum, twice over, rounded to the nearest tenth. 3.2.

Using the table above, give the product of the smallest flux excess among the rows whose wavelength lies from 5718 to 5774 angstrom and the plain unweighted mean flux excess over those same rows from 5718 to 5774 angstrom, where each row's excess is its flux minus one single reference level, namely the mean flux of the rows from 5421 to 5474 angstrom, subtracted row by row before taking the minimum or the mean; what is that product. 0.033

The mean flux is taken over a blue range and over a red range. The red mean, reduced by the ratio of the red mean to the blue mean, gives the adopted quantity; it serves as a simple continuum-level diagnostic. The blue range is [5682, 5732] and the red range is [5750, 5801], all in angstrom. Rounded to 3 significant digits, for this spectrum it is 1.69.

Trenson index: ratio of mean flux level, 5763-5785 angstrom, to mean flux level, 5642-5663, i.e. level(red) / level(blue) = 1.10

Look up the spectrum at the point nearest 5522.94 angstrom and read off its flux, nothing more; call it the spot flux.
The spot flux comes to 2.639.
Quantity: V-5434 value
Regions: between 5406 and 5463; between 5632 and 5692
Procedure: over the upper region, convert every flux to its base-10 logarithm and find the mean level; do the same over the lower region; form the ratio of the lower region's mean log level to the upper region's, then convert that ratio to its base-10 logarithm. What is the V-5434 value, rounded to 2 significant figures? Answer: 0.015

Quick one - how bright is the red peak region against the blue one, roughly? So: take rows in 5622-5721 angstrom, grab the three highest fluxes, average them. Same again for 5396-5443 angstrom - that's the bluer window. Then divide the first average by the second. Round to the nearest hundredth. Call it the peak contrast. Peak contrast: 1.02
